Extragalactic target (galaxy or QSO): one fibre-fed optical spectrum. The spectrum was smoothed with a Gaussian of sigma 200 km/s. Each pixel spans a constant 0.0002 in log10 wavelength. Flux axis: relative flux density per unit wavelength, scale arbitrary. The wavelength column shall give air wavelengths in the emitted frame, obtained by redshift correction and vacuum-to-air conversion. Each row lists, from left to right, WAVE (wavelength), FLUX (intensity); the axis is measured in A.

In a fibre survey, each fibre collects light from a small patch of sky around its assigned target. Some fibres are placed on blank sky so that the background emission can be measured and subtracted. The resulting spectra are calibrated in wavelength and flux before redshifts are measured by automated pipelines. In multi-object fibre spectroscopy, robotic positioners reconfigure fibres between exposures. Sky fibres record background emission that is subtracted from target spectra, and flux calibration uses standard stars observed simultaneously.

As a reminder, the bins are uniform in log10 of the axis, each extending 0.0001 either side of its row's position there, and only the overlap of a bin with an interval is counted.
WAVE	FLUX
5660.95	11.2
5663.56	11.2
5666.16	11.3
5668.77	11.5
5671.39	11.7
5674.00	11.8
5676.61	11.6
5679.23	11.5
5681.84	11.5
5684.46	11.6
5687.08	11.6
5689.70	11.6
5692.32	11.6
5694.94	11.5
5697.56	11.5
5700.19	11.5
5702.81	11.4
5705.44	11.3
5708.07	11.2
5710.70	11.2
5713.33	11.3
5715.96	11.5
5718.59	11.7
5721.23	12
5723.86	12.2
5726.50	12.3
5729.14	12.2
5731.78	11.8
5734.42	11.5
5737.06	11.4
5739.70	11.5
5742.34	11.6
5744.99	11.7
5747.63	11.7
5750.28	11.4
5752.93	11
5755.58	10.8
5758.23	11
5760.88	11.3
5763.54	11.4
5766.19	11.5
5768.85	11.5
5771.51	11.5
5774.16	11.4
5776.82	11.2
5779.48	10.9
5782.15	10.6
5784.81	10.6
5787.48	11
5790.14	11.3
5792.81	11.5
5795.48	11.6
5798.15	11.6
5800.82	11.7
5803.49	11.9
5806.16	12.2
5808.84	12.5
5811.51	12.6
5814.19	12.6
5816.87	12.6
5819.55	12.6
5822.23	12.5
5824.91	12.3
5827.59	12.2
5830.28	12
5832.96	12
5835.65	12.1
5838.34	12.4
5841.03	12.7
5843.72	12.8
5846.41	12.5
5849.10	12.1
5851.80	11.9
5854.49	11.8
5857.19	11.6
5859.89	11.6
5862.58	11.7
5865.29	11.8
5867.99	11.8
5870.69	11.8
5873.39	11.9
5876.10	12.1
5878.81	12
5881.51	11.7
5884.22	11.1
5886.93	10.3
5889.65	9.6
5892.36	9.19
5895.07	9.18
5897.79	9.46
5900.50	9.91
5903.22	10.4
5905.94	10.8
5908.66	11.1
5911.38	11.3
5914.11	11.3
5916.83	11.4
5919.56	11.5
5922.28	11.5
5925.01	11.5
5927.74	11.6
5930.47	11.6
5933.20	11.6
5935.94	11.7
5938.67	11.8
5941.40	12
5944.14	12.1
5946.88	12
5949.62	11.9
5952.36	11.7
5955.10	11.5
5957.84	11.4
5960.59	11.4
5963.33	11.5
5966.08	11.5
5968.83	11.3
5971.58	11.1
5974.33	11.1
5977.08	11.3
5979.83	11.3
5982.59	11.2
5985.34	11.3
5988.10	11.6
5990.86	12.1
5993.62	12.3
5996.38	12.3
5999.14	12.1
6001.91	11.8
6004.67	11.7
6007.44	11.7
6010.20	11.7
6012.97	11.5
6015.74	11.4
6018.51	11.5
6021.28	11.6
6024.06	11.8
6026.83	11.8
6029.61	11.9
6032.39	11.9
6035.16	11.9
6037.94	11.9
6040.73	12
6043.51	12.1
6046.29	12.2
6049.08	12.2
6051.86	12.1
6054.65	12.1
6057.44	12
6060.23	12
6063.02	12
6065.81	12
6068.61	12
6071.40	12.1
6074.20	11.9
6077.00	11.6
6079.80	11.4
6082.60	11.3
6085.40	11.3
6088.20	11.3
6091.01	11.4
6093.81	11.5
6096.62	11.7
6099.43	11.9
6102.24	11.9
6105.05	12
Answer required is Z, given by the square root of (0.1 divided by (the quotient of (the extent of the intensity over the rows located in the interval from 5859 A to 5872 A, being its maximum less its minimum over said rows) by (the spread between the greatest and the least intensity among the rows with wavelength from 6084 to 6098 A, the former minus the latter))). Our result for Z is 0.45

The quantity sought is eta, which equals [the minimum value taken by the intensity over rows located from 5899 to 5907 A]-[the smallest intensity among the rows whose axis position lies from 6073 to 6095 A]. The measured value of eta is -1.4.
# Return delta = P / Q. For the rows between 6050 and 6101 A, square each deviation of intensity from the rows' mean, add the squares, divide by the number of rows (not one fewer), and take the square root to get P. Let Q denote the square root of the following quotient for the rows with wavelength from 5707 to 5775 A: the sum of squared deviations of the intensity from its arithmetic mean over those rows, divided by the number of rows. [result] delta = 0.8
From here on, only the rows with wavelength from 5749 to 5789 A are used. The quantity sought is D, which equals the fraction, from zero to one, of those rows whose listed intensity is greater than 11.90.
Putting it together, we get 0.00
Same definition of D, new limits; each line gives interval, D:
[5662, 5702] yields 0.00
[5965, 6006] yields 0.27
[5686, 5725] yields 0.13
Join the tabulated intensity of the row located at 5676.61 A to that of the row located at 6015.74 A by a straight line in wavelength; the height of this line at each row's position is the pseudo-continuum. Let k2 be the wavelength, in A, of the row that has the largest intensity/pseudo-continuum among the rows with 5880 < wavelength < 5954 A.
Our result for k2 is 5944.14 A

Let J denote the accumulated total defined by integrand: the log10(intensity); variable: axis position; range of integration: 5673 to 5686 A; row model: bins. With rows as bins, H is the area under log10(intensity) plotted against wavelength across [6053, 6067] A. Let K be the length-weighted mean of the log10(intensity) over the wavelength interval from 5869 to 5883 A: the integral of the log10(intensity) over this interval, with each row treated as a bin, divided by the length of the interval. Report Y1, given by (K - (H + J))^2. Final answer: 777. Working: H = 15.1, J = 13.8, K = 1.08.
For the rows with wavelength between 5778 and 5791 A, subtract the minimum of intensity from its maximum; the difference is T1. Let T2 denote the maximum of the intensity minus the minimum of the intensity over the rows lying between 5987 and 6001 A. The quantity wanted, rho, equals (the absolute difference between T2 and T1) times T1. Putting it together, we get 0.00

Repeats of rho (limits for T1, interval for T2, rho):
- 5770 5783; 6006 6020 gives 0.54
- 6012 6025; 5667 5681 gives 0.04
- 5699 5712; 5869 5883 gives 0.03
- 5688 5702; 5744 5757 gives 0.08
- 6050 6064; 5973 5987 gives 0.01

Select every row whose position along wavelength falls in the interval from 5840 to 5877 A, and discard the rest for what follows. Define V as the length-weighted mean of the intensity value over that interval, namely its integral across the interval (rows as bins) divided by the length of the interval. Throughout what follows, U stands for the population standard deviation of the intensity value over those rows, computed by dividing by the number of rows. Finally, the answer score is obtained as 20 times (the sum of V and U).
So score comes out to 248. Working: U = 0.38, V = 12.0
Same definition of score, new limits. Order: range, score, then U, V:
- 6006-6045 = 239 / 0.20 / 11.8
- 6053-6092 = 241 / 0.32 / 11.7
